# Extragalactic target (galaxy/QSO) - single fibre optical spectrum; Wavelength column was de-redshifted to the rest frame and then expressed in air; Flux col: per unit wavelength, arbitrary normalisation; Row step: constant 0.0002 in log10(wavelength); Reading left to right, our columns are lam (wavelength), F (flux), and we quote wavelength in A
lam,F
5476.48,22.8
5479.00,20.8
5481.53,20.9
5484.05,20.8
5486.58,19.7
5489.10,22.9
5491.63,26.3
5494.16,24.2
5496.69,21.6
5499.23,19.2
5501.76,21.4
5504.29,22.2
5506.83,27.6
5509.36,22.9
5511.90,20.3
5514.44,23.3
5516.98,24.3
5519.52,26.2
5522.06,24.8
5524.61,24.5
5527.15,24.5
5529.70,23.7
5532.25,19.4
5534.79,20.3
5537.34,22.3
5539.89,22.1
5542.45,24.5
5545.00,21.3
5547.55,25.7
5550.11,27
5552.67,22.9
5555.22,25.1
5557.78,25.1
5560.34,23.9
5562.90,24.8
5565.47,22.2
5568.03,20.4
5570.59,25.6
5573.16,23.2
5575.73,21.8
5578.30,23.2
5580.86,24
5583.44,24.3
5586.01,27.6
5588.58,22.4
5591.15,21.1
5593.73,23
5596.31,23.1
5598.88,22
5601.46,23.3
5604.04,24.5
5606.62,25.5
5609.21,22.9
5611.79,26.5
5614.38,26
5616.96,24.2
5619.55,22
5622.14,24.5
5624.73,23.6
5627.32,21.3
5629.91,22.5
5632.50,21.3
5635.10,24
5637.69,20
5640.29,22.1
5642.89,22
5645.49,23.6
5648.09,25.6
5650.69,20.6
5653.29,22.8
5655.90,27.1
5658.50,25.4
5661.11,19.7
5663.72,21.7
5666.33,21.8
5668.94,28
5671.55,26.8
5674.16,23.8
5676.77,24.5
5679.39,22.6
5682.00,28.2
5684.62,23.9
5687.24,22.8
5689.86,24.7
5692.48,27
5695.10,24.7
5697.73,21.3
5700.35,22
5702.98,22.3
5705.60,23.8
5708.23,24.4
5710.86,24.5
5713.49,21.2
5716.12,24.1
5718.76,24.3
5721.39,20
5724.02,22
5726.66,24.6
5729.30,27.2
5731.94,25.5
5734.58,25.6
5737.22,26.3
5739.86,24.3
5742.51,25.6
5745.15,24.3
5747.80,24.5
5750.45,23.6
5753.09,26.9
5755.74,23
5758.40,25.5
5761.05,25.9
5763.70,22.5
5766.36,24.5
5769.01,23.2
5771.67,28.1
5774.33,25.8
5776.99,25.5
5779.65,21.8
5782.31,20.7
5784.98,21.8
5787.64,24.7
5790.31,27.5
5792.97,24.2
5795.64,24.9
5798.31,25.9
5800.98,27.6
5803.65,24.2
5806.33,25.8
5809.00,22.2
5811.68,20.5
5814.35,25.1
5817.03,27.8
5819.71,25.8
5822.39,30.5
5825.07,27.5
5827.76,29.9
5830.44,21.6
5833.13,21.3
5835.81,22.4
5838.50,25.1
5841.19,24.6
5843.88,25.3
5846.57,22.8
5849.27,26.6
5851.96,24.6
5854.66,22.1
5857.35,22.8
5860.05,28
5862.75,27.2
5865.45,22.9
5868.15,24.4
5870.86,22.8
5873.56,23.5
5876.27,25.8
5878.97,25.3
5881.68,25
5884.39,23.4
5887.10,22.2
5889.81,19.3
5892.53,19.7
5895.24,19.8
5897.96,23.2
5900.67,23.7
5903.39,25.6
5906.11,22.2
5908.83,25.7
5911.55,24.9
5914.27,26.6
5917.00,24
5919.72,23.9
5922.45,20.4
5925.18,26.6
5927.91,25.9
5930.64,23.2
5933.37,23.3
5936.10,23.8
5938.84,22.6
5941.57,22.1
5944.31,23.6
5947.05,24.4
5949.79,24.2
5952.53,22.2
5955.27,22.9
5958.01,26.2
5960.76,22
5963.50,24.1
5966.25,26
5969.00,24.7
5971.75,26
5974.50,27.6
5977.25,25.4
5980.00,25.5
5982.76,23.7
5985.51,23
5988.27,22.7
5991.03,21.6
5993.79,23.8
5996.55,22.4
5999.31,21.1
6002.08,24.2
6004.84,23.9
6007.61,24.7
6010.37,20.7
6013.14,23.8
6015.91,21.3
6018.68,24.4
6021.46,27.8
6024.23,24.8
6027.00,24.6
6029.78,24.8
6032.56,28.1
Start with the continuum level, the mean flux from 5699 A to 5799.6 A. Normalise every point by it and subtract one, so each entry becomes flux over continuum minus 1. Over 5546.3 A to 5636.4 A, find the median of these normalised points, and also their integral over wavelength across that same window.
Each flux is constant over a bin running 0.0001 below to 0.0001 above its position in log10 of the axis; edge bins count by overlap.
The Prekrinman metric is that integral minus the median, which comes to -2.0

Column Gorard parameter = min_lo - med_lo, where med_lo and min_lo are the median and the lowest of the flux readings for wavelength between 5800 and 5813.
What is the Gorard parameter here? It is -3.7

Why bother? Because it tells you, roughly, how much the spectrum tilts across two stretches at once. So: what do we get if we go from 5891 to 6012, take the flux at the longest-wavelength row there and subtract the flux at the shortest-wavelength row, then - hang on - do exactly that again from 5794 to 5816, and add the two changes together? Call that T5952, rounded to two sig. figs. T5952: 1.2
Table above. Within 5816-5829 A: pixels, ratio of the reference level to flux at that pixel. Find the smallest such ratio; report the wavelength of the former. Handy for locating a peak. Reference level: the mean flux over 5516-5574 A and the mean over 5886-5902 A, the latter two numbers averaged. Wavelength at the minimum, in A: 5822.39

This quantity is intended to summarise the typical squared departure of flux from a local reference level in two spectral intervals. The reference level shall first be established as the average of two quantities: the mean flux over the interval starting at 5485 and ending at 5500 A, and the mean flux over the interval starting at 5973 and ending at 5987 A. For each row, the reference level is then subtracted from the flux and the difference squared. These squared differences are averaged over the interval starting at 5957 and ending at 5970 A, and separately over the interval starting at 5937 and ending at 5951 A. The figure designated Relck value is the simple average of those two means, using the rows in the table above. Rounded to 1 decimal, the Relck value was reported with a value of 2.0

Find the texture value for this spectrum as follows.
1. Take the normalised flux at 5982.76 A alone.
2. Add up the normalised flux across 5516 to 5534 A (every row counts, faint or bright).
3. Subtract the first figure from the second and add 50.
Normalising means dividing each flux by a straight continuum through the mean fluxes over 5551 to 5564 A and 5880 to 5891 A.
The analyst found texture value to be 55.7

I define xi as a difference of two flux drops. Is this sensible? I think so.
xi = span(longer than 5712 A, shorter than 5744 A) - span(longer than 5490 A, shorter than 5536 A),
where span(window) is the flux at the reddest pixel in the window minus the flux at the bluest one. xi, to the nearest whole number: 10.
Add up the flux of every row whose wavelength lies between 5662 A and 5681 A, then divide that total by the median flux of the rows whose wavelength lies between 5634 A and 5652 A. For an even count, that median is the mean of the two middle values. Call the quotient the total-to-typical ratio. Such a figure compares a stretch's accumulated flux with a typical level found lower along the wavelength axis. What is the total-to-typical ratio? 7.66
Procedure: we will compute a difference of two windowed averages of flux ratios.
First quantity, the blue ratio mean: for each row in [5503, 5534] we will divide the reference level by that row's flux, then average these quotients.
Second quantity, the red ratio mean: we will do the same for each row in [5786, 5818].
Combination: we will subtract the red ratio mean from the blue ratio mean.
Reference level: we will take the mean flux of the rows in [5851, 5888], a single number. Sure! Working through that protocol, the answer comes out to 0.059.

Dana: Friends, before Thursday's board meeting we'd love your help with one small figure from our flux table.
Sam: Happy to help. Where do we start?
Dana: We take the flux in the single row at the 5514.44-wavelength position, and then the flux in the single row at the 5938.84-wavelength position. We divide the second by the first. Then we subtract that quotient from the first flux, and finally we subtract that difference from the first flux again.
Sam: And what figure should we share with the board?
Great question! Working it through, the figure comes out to 0.97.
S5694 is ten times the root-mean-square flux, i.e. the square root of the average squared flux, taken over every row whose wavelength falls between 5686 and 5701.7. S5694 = 238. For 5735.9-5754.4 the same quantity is 251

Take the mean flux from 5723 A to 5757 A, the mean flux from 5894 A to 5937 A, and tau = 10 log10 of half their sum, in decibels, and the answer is 13.9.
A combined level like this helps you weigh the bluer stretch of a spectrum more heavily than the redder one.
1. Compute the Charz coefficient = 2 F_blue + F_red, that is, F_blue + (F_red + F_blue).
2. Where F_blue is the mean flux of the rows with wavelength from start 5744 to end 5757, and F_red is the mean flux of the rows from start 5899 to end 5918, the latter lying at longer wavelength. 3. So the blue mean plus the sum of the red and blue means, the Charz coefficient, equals 73.6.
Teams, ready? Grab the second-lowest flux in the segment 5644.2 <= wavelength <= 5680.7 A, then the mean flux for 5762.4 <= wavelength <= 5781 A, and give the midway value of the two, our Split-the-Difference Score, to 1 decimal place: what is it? 22.5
